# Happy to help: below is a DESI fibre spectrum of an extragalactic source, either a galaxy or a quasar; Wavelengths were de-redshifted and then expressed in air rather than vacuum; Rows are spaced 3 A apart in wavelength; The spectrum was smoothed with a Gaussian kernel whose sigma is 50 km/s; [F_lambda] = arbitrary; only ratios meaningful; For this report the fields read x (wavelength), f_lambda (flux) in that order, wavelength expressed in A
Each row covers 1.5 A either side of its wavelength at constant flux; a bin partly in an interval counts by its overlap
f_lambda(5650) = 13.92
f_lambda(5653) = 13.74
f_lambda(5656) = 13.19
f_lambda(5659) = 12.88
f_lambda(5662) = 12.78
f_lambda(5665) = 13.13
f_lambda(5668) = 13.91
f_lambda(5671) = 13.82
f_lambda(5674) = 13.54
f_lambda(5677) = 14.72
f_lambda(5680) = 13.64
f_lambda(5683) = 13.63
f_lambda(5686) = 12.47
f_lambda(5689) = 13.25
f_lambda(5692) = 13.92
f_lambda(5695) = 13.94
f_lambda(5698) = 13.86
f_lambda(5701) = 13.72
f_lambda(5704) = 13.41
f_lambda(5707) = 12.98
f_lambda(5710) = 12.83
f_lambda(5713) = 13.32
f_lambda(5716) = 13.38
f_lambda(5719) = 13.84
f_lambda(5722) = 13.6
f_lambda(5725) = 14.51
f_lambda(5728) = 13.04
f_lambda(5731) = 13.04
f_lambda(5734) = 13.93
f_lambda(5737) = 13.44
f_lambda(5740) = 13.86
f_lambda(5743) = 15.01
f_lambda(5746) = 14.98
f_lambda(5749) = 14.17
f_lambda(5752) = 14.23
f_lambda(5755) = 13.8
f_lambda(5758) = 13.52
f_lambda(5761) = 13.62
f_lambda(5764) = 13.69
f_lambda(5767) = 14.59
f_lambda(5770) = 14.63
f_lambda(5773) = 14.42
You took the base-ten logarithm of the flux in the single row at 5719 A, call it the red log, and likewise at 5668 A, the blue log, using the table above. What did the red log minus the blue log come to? -0.0022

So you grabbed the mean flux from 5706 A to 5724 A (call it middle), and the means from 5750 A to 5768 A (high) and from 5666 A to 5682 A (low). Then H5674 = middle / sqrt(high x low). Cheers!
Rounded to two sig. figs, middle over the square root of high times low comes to 0.96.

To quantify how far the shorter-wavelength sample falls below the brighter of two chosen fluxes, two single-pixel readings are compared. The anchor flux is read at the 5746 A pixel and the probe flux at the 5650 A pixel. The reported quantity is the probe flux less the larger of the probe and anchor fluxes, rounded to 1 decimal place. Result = -1.1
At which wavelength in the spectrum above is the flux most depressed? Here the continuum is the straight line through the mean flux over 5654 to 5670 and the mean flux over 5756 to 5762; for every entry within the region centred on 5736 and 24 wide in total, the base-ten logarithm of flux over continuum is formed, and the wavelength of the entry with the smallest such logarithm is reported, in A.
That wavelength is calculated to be 5731 A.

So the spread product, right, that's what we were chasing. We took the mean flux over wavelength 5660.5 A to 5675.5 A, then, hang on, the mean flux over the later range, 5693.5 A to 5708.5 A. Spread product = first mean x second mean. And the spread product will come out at 182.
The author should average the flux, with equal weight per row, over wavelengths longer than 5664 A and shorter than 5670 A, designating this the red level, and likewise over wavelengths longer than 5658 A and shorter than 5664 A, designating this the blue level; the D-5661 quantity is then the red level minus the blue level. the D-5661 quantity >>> 0.7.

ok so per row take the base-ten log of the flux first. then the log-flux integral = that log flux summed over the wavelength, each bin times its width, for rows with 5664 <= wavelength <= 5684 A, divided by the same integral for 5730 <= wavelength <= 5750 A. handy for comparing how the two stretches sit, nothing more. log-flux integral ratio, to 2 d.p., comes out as 0.99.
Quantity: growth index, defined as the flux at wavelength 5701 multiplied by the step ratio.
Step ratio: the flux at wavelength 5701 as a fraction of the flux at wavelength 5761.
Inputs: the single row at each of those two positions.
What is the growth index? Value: 13.8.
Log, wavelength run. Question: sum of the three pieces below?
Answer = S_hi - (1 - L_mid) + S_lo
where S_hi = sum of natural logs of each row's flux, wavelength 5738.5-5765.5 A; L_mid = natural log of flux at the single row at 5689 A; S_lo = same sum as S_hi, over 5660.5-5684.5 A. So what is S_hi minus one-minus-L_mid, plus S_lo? 46.3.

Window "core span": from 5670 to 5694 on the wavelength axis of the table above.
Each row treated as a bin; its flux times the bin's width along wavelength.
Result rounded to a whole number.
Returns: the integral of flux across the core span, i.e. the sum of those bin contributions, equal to 327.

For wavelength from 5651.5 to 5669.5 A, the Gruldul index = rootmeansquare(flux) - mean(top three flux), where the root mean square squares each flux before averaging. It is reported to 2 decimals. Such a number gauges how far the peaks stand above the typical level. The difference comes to -0.34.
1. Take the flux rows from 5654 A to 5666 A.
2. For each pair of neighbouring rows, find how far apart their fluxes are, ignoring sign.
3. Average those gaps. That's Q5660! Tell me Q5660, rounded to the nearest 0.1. 0.3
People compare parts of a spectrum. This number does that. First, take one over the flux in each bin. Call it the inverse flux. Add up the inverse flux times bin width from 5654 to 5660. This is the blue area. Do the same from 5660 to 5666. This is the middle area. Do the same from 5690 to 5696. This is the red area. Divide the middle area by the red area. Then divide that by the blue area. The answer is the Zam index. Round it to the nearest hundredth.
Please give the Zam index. 2.34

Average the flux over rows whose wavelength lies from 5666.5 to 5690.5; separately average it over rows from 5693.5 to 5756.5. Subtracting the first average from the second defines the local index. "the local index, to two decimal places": 0.13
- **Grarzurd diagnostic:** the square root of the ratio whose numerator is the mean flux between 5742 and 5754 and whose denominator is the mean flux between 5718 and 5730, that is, 1.03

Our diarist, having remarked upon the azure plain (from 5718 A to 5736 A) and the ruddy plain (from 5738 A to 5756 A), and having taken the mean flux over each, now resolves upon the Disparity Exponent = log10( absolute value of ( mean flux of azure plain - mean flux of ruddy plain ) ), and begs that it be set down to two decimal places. -0.17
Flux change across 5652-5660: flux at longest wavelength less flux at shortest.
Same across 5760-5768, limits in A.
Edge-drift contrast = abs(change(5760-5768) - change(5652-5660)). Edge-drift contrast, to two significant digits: 1.8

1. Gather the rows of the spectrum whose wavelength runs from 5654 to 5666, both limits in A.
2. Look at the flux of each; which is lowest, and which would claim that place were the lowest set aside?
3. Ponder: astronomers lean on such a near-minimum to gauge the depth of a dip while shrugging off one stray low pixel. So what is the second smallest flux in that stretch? 12.88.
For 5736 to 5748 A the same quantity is 13.86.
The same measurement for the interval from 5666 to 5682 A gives 13.64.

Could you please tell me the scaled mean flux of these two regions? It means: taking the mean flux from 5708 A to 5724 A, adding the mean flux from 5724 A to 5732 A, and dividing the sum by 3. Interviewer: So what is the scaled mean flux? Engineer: 8.97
